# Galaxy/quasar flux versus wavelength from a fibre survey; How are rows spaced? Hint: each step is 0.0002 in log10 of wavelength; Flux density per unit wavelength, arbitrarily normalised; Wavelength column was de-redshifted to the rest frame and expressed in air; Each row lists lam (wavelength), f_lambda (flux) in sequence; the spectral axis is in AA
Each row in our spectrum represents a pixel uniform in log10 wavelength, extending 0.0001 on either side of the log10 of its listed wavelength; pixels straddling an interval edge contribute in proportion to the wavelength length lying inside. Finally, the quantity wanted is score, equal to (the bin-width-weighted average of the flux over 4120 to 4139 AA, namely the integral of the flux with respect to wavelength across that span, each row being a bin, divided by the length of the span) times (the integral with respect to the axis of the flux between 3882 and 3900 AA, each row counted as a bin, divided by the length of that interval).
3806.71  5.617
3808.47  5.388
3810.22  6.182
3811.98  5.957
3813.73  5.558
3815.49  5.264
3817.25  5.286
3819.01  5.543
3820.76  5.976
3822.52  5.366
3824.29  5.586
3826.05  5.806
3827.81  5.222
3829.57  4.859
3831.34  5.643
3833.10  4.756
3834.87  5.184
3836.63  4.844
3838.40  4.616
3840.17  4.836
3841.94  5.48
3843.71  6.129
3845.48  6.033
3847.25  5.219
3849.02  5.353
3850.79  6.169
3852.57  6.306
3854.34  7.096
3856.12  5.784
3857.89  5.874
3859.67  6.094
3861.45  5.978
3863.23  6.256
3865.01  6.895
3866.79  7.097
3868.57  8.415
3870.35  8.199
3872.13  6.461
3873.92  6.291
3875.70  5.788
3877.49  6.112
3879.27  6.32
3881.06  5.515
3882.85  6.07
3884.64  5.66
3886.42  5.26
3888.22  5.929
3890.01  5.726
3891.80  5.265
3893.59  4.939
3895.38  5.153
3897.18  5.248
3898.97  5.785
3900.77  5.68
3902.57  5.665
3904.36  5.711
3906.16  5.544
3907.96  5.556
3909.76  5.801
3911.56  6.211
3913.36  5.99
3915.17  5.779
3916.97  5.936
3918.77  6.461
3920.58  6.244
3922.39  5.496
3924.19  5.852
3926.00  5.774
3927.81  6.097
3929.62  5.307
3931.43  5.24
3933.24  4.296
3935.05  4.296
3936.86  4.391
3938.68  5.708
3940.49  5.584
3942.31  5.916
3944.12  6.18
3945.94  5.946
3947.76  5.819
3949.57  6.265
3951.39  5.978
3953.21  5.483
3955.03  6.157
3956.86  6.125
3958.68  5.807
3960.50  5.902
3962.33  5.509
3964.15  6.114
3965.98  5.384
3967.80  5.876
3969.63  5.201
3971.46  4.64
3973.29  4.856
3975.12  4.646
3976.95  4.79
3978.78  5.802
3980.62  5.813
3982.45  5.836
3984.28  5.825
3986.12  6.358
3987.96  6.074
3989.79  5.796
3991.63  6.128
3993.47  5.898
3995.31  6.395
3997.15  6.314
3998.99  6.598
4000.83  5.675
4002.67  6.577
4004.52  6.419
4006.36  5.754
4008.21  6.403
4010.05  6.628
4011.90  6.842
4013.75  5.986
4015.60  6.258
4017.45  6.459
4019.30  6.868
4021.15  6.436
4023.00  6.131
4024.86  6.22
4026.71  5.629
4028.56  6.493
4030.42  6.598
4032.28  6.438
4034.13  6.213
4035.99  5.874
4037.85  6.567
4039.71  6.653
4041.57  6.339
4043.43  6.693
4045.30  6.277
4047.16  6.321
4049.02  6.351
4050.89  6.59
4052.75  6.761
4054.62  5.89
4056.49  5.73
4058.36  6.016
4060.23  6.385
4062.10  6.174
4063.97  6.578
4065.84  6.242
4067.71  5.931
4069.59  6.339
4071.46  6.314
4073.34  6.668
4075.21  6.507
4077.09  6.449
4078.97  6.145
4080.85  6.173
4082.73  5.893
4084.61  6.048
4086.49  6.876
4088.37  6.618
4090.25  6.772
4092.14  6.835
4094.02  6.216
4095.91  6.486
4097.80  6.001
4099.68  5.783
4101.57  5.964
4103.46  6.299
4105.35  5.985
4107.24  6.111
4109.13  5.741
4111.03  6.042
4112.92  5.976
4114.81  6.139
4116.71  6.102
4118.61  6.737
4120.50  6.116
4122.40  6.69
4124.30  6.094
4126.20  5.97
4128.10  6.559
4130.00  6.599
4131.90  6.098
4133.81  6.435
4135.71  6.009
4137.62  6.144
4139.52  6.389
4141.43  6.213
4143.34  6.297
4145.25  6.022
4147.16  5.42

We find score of 34.6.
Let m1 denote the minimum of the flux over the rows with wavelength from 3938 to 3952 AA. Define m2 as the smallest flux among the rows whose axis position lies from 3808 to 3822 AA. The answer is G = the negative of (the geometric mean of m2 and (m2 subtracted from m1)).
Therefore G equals -1.30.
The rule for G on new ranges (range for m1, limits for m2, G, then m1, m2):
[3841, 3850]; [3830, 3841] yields -1.67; 5.219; 4.616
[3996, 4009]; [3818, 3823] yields -1.29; 5.675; 5.366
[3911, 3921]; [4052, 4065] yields -0.53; 5.779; 5.73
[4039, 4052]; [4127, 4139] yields -1.27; 6.277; 6.009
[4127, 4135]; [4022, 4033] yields -1.62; 6.098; 5.629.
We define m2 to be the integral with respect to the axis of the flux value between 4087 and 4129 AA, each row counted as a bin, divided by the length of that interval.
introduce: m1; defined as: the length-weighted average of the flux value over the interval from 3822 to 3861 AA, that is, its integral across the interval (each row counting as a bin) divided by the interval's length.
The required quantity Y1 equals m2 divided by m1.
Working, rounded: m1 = 5.6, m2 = 6.2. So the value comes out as 1.12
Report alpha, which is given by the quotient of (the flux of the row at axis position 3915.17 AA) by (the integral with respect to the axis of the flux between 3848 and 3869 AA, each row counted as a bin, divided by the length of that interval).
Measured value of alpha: 0.90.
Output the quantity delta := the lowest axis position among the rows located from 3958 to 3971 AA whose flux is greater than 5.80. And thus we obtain 3958.68 AA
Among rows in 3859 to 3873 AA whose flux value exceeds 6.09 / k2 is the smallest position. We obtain 3859.67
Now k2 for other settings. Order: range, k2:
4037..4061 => 4037.85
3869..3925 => 3870.35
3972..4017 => 3986.12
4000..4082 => 4002.67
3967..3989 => 3986.12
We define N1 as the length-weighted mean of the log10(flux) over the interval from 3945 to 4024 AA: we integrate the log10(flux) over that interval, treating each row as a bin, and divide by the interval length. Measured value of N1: 0.773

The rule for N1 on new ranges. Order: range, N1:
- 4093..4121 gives 0.786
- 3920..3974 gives 0.744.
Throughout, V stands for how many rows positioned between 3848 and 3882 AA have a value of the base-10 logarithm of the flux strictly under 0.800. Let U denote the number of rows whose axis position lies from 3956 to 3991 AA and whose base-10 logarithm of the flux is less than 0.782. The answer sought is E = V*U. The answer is 180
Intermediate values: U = 15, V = 12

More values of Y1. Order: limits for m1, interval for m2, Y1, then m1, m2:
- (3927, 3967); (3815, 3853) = 0.97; 5.6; 5.4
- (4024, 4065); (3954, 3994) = 0.90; 6.3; 5.7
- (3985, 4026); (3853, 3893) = 1.00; 6.3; 6.3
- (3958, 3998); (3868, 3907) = 1.04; 5.7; 5.9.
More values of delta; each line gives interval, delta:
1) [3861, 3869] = 3861.45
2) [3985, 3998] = 3986.12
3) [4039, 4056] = 4039.71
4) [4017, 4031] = 4017.45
